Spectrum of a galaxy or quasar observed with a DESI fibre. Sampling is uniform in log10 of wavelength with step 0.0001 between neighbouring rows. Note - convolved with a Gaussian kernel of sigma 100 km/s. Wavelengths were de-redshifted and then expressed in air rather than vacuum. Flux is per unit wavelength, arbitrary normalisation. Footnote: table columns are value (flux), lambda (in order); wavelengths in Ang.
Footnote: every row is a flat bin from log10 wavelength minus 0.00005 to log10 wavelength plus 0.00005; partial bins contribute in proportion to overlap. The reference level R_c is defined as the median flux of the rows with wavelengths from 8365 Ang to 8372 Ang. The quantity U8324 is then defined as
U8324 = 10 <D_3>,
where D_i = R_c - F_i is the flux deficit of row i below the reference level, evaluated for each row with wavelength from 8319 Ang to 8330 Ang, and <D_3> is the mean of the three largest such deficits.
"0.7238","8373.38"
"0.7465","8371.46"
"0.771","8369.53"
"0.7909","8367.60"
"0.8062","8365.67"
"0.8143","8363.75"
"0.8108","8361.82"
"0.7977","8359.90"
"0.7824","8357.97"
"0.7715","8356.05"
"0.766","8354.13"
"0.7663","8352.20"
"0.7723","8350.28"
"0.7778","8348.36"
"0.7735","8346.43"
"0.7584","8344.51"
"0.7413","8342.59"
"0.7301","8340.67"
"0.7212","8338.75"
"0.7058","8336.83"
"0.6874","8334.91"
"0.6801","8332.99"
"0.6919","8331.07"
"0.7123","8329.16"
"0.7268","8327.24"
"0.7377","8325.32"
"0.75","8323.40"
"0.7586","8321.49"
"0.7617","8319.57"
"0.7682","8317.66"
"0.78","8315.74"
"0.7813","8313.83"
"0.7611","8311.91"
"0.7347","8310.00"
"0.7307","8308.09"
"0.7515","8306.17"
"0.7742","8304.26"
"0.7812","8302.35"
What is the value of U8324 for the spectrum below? 0.55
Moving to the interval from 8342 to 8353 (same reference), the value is 0.26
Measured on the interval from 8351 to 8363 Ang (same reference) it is 0.13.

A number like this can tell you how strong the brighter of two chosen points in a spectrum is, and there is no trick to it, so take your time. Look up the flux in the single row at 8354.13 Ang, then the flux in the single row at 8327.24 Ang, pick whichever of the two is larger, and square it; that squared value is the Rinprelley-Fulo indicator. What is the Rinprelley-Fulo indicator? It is 0.59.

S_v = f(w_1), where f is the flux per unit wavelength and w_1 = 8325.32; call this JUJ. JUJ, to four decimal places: 0.7377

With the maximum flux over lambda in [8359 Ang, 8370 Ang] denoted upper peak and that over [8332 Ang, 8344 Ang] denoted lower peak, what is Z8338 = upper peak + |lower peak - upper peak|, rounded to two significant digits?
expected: 0.89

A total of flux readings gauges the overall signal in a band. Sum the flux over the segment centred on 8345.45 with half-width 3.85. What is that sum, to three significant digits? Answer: 3.05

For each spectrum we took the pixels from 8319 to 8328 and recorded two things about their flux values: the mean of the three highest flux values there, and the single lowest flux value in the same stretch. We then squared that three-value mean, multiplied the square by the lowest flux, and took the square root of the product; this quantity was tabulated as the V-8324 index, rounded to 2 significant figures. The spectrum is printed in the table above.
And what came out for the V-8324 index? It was 0.65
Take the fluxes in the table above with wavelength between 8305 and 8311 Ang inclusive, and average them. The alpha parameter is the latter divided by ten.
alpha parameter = 0.074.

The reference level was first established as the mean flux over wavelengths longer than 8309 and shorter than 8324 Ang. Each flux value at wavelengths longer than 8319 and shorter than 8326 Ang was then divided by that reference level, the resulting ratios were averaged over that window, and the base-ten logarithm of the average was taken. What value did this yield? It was -0.006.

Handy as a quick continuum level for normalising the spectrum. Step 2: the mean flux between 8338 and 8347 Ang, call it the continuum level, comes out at 0.745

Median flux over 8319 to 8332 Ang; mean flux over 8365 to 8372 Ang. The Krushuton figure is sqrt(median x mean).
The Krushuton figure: 0.758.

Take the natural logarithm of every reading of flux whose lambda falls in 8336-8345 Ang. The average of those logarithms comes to -0.31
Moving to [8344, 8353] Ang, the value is -0.26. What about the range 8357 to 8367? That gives -0.22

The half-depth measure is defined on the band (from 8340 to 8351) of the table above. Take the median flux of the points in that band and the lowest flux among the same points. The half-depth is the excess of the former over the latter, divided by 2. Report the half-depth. 0.018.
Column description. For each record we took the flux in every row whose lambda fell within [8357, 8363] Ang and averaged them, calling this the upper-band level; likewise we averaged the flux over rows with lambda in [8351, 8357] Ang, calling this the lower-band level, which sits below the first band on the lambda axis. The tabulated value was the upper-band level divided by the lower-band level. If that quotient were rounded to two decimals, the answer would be 1.04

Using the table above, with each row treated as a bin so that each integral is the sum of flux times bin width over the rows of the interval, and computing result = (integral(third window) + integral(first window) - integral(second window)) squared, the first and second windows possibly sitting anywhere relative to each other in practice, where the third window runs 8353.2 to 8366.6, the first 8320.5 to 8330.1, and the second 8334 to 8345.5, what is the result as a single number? 88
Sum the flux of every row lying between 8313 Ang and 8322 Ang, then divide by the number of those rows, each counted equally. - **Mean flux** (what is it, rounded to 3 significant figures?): 0.770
